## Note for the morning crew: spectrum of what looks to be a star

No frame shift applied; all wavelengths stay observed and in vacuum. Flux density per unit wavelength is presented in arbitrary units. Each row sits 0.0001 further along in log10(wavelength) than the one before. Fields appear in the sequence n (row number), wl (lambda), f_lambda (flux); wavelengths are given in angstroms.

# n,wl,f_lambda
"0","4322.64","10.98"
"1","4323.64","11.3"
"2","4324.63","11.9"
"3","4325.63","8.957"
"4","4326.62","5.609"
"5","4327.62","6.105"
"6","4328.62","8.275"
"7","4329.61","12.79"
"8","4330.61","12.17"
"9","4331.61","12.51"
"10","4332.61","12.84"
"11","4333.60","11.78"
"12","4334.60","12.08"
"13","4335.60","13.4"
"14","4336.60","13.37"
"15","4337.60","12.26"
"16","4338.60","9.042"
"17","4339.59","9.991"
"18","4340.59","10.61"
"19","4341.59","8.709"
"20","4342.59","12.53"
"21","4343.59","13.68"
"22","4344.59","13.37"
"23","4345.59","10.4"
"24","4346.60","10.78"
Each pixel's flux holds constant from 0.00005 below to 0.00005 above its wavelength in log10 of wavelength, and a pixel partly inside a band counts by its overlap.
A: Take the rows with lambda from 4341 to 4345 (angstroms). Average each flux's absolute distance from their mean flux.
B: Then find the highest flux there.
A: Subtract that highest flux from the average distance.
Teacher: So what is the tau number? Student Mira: -12.0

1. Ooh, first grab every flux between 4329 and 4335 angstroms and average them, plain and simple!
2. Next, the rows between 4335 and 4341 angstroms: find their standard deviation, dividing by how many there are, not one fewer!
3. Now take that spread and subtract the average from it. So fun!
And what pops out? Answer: -11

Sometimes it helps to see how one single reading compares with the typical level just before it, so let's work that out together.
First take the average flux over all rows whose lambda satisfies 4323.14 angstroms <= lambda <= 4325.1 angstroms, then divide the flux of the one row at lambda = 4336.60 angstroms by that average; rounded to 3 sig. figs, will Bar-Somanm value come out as 1.15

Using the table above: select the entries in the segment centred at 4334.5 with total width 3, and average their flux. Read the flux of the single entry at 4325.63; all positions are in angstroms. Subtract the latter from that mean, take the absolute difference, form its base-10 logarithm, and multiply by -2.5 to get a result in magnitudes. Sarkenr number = -1.3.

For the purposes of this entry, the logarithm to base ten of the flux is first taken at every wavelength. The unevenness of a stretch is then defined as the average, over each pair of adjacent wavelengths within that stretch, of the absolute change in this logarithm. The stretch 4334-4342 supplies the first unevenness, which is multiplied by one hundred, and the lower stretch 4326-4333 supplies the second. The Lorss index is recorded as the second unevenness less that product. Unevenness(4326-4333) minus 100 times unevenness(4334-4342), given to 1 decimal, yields -5.2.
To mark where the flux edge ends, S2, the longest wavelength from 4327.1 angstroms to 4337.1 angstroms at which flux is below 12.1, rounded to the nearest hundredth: 4334.60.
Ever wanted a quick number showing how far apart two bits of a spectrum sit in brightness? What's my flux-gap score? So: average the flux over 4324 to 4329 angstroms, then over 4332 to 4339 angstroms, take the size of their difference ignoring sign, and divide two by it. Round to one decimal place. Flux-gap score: 0.5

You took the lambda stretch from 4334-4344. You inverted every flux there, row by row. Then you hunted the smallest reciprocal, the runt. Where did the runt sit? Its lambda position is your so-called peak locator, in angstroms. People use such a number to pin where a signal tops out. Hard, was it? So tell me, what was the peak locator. 4343.59 angstroms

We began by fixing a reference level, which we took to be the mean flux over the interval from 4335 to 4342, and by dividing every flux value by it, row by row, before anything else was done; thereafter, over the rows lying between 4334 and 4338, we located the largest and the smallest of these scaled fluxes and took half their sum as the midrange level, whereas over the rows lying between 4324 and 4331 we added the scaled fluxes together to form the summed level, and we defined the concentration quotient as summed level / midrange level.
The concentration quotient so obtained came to 5.2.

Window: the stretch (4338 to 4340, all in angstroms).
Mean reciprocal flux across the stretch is 0.105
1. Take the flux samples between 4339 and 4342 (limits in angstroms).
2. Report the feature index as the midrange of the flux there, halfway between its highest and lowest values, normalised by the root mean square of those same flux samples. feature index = 0.99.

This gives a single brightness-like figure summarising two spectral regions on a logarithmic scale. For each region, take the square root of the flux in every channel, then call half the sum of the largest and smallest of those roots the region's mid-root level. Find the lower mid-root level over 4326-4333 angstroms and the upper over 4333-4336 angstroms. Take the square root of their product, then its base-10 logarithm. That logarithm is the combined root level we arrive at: 0.512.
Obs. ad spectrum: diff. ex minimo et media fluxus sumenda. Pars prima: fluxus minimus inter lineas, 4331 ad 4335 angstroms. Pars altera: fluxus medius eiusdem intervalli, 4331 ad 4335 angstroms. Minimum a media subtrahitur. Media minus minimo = 0.5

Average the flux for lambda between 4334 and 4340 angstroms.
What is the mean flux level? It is 11.7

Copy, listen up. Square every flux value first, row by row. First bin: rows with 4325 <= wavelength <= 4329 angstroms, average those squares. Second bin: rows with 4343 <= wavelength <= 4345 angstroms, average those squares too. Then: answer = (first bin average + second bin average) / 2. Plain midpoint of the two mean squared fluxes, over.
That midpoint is 119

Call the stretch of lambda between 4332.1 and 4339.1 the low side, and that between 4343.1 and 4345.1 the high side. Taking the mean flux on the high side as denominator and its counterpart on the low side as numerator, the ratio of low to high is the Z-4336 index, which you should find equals 0.90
